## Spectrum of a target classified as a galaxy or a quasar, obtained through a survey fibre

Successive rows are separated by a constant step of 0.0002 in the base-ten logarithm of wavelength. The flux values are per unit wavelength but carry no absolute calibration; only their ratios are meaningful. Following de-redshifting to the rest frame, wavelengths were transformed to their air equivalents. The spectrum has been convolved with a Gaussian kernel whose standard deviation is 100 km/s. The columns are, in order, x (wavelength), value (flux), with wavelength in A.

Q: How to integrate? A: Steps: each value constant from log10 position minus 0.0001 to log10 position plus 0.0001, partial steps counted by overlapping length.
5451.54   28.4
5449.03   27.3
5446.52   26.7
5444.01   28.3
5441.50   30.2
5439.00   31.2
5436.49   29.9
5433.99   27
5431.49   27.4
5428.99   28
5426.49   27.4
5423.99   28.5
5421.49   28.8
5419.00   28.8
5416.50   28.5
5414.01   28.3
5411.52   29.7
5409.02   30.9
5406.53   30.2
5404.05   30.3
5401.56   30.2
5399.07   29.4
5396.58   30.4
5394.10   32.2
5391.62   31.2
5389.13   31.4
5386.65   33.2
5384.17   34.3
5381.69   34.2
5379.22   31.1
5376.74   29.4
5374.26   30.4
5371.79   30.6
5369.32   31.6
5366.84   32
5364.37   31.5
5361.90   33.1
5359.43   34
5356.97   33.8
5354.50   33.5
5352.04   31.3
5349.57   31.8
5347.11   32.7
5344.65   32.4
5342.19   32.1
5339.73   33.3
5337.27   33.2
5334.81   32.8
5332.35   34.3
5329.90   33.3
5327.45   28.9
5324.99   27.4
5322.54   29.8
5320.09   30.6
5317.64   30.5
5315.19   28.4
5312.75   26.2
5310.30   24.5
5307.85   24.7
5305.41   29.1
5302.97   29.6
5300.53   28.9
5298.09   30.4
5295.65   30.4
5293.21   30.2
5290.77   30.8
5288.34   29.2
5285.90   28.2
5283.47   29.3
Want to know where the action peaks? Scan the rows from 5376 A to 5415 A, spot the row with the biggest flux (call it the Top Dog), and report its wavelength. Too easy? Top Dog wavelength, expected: 5384.17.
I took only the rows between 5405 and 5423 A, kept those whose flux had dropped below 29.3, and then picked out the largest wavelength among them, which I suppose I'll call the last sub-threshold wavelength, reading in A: 5421.49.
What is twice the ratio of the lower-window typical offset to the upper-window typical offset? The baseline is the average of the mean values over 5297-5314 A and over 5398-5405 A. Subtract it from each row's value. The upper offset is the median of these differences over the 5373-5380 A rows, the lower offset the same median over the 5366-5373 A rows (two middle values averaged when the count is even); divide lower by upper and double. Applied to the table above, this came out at 3.5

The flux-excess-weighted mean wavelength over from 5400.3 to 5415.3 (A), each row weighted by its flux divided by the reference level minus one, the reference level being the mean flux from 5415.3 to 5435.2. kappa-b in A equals 5406.6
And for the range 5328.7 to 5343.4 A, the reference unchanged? 5335.7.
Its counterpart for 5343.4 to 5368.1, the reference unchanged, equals 5355.8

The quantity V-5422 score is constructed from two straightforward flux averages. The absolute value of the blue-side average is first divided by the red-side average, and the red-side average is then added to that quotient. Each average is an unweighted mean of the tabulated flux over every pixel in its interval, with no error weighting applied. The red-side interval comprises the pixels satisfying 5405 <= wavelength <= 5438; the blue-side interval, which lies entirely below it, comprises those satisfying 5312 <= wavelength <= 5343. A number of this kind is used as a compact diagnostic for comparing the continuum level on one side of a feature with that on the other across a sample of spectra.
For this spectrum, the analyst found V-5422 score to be 29.8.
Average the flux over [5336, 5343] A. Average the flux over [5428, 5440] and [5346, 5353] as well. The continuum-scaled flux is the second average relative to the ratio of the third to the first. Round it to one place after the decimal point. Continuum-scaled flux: 29.5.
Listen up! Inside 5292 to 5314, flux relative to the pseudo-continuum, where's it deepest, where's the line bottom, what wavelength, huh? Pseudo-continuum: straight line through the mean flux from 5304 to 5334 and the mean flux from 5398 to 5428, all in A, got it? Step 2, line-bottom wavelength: 5310.30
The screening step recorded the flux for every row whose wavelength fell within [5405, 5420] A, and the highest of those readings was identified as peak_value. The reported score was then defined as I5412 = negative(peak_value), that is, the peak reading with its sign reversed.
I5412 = -30.9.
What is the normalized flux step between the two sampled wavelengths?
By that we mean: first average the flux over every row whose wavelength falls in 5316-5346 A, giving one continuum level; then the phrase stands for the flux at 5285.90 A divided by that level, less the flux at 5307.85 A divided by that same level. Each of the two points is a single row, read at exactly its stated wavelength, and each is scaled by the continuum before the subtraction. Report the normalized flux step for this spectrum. 0.11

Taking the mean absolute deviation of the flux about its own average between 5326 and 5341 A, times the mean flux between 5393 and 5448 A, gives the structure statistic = 36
